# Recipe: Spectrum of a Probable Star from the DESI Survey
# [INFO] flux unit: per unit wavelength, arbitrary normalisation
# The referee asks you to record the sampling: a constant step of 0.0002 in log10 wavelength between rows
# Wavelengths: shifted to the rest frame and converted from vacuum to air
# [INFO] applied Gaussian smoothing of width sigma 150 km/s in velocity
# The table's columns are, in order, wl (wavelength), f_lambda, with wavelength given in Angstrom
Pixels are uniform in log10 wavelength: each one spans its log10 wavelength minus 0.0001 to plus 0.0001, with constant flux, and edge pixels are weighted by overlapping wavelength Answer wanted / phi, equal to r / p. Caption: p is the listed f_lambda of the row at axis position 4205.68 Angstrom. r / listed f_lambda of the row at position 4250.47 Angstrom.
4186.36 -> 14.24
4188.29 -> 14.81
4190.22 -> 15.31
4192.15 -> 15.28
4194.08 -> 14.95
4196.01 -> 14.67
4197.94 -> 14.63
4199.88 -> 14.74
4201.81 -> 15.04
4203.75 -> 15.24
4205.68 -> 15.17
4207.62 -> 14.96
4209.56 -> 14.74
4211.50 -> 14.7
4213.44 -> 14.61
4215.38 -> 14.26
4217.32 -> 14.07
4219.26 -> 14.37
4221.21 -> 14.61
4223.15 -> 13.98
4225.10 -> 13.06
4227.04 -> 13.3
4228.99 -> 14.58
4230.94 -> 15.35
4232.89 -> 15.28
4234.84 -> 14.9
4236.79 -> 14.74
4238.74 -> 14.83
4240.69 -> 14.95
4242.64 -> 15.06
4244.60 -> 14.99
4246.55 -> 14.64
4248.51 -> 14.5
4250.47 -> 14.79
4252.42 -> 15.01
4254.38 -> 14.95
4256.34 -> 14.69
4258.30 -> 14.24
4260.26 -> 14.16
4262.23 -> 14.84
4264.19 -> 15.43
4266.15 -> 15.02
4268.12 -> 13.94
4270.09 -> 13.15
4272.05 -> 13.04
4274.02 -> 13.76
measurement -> 0.97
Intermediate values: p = 15.17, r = 14.79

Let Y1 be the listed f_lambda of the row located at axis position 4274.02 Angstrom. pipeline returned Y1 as 13.76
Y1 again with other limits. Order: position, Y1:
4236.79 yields 14.74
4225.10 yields 13.06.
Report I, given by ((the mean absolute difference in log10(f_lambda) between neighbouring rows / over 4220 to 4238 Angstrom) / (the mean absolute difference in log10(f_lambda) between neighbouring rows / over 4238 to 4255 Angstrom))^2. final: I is 11.7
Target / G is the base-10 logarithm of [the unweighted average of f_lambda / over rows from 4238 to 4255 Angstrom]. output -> 1.172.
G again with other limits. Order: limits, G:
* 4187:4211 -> 1.175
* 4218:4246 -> 1.164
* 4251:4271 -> 1.163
